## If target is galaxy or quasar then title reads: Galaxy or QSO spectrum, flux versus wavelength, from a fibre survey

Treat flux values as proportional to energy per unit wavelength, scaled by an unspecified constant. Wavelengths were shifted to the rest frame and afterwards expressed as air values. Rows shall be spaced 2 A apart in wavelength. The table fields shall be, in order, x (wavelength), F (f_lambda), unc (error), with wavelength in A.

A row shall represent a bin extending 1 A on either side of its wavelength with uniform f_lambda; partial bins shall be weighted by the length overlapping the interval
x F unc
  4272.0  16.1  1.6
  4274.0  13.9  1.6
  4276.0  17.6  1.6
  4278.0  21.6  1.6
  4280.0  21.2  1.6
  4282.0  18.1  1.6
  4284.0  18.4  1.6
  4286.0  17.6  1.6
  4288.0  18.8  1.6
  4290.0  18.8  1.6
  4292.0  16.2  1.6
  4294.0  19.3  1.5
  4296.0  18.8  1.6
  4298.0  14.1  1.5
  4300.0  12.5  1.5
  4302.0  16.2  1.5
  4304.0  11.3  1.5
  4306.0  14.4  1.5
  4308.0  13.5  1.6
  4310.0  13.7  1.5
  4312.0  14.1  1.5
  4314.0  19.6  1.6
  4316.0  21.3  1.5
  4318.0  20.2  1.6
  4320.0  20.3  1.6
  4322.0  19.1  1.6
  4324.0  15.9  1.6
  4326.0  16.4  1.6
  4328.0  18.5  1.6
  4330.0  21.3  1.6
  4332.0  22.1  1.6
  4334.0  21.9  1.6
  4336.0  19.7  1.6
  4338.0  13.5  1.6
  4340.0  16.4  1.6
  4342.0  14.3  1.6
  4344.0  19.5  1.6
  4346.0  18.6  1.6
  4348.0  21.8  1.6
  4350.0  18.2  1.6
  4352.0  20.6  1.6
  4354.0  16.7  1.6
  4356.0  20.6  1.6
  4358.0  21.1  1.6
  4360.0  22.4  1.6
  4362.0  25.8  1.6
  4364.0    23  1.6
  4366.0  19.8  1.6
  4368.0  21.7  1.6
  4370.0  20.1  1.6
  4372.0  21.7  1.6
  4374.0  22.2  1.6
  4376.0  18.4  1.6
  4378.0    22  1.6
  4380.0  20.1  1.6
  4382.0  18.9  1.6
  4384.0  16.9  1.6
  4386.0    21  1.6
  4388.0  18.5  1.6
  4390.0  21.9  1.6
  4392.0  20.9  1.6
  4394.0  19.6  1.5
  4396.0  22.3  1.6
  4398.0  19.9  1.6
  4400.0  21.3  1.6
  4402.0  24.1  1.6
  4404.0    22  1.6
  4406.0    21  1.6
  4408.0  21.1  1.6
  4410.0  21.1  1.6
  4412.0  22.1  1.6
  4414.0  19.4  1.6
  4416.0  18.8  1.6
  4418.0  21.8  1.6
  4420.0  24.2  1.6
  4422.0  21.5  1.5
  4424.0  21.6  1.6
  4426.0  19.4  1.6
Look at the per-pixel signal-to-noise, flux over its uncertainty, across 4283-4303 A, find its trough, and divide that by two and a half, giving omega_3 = 3.3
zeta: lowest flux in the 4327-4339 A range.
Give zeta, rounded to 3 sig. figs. 13.5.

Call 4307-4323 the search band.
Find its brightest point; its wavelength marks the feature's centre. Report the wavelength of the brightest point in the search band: 4316.0 A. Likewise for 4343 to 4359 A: 4348.0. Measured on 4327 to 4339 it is 4332.0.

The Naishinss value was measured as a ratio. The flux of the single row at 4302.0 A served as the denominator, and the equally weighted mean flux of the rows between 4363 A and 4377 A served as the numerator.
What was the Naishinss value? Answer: 1.3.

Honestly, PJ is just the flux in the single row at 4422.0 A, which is 21.5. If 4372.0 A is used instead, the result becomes 21.7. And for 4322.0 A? 19.1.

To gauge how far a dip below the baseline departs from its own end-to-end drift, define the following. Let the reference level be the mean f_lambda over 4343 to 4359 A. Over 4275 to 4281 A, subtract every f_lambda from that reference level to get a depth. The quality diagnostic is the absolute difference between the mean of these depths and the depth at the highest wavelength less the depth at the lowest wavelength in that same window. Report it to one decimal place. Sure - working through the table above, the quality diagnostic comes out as 3.1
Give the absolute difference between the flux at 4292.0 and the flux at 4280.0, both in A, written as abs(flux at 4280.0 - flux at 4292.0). 5.0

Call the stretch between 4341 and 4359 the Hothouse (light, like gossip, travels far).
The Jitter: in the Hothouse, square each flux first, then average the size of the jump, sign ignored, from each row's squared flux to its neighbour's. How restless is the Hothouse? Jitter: 111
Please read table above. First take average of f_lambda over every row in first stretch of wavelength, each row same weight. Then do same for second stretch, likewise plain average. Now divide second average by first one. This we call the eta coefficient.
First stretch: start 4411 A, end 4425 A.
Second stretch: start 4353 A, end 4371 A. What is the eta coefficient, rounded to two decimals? 1.00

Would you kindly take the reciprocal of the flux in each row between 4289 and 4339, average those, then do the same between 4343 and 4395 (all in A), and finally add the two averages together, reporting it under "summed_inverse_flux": 0.109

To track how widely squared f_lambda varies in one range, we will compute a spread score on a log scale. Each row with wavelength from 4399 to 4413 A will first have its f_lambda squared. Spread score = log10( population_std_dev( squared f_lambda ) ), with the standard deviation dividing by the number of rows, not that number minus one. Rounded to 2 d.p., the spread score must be 1.66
